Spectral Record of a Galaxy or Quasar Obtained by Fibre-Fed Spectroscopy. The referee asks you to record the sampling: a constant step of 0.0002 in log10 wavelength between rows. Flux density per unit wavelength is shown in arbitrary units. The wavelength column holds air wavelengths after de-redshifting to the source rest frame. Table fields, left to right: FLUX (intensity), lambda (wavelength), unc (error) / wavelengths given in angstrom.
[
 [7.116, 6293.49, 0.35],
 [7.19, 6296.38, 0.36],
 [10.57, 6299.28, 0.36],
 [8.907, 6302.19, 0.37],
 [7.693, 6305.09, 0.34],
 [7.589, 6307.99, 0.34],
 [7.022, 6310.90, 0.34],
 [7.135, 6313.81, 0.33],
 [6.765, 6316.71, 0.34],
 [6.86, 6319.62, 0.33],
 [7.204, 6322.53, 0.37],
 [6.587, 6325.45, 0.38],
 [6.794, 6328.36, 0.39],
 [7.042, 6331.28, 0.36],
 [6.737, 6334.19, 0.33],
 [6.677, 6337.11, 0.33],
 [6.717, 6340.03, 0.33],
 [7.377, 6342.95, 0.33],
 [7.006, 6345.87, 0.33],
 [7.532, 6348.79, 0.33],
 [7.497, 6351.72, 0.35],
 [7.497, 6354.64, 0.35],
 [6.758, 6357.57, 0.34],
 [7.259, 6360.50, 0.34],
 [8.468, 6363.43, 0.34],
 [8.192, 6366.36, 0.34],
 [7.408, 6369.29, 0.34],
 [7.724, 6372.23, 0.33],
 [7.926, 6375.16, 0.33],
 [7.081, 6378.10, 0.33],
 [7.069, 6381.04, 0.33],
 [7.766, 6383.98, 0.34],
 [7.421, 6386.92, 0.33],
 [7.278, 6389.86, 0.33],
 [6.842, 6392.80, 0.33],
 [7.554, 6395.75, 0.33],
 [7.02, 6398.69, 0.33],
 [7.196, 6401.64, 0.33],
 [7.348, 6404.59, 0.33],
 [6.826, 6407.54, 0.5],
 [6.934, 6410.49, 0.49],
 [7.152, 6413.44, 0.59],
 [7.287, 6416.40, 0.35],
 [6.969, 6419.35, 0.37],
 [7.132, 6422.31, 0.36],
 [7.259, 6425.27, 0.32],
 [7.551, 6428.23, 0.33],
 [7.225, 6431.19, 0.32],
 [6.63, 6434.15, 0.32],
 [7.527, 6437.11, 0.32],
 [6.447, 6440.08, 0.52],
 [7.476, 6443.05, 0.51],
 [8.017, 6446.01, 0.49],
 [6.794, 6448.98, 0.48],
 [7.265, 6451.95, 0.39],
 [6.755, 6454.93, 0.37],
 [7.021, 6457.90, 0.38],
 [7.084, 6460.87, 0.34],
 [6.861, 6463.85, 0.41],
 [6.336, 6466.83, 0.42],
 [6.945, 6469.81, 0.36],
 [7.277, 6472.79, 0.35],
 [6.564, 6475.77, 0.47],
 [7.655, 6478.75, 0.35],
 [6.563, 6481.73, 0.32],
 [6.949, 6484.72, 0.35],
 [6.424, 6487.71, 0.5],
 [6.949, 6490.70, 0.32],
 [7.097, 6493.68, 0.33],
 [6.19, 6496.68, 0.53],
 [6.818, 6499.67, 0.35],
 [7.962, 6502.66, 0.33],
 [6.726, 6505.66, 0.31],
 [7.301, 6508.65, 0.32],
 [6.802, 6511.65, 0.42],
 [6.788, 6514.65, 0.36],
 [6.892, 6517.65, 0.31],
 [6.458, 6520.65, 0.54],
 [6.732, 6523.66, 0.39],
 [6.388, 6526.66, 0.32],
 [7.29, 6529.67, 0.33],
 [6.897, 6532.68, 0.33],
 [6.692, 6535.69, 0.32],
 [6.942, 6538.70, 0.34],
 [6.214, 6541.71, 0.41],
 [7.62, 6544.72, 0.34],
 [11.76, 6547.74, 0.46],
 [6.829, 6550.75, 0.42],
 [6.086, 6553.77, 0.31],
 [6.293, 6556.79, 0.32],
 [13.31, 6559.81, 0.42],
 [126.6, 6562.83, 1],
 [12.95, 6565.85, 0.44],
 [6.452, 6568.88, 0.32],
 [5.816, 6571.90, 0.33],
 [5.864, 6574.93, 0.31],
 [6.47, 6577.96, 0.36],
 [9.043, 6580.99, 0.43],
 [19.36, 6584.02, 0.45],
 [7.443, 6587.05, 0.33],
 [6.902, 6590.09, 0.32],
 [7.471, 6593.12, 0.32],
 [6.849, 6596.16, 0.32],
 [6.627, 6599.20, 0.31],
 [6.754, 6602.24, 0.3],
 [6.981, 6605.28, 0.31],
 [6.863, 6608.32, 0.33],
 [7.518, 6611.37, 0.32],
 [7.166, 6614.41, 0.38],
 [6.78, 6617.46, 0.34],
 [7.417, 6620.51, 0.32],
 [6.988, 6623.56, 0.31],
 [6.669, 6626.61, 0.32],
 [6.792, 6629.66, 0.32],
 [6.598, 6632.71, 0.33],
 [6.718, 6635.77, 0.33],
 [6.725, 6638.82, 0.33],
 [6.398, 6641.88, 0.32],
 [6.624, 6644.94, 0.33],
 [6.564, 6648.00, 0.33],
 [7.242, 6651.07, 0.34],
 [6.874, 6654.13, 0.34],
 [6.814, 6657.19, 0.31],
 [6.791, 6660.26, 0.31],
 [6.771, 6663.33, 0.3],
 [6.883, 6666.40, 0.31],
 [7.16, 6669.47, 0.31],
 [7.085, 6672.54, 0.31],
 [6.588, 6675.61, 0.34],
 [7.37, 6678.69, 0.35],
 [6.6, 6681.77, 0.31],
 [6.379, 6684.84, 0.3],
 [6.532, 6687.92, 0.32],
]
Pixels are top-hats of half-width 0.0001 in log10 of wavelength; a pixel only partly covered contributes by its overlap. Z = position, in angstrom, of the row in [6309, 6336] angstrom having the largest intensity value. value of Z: 6322.53 angstrom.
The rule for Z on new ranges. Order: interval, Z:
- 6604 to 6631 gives 6611.37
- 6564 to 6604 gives 6584.02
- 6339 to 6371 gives 6363.43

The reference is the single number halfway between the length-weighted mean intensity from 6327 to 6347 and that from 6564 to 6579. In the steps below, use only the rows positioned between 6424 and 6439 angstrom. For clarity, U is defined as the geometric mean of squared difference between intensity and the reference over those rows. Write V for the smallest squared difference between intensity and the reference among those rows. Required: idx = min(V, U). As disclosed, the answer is 1.1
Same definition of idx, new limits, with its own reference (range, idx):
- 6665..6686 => 1.5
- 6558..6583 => 0.2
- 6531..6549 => 0.9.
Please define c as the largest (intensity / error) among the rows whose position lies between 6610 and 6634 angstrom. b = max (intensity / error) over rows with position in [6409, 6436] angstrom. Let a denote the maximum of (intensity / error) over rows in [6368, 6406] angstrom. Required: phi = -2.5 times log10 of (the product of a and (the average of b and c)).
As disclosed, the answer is -6.86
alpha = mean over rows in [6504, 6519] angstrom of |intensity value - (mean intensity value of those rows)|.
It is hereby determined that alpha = 0.16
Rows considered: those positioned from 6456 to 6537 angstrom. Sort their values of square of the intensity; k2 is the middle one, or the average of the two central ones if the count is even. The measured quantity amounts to 47.1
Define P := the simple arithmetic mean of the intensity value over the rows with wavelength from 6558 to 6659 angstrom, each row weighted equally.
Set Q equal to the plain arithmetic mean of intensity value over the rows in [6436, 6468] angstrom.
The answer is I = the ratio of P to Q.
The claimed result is 1.60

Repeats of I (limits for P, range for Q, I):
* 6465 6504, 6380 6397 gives 0.94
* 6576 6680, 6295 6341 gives 1.00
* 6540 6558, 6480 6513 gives 1.08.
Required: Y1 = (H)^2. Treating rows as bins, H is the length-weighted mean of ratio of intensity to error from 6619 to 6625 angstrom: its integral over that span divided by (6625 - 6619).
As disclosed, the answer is 523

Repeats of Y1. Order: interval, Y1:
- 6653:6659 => 449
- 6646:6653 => 421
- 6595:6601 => 459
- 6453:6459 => 337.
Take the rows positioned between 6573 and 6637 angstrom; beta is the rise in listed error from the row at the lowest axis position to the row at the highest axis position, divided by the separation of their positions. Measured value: 0.0003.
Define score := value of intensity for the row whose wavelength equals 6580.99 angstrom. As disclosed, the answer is 9.043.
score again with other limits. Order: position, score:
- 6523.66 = 6.732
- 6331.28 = 7.042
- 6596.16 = 6.849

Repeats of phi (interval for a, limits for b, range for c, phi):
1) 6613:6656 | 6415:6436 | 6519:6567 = -8.10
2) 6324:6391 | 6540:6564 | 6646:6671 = -8.18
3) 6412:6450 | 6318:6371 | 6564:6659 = -7.26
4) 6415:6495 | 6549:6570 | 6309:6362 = -8.11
